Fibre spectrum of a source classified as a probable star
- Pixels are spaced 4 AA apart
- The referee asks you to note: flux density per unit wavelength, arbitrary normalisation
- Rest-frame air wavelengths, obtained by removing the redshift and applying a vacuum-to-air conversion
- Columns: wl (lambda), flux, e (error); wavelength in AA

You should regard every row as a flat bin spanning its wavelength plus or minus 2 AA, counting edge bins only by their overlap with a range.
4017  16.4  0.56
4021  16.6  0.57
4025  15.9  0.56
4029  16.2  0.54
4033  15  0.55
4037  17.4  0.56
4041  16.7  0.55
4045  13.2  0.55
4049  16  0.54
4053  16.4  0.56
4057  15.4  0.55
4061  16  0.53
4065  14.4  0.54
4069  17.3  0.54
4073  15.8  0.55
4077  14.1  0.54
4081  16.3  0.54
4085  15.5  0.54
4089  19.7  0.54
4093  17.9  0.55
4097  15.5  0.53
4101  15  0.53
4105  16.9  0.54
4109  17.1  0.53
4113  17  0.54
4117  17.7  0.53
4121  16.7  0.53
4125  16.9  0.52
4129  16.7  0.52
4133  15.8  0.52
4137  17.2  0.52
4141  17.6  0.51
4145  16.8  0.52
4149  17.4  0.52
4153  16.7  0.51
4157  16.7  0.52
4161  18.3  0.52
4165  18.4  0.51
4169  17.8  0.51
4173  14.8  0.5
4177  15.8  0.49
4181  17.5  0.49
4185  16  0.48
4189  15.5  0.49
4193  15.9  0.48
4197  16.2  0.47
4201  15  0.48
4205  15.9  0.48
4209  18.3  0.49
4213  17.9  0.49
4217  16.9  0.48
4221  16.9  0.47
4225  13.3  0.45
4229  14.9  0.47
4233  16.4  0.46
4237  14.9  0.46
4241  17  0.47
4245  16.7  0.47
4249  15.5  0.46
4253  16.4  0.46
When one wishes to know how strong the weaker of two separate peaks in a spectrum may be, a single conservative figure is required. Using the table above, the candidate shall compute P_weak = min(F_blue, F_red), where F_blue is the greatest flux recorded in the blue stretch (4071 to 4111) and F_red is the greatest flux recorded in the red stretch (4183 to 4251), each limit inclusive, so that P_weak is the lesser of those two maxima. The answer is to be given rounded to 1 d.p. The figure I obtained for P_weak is 18.3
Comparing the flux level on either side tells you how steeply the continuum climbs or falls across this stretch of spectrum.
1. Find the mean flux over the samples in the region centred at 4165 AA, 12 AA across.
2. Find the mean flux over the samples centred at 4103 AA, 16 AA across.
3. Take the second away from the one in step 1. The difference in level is 2.0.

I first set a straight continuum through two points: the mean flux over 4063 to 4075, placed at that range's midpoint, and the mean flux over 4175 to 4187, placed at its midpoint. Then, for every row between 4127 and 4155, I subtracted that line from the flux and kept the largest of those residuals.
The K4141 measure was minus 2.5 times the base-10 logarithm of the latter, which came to -0.35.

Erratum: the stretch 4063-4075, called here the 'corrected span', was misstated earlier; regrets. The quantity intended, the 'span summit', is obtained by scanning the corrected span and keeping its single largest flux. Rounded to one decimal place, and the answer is 17.3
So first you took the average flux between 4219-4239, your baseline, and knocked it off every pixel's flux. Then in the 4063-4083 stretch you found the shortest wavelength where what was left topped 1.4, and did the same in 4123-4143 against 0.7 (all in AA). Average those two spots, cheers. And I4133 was 4097 AA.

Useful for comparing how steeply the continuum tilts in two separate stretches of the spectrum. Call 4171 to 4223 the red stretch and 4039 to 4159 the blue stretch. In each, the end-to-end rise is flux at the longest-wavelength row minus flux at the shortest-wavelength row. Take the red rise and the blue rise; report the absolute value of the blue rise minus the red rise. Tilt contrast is 2.1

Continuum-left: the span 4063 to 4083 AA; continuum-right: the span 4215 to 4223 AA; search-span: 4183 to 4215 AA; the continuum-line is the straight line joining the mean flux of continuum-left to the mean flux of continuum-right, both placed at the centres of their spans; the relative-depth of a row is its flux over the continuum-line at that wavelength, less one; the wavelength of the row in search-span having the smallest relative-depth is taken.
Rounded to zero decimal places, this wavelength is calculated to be 4201 AA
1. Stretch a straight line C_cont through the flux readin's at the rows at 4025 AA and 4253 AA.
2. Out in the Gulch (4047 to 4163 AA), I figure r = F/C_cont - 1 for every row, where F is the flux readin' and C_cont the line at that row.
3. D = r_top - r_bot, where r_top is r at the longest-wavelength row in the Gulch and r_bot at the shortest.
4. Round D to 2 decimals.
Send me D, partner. 0.13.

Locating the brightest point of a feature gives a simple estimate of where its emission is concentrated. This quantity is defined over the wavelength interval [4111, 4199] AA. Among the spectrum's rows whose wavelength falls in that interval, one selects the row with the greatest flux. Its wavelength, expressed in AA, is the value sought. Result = 4165 AA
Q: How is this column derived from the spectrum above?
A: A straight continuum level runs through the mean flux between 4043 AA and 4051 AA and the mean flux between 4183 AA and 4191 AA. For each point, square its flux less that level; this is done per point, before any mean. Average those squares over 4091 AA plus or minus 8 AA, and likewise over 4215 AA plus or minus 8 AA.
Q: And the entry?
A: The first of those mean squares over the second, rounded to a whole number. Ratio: 3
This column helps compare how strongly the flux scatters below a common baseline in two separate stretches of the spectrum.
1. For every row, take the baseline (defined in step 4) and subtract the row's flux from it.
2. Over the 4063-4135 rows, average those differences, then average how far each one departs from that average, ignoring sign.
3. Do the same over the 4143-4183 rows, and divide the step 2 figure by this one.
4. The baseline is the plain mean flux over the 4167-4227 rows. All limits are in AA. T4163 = 1.20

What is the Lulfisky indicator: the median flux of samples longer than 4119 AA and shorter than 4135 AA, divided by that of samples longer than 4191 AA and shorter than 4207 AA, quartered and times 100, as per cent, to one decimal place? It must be 26.3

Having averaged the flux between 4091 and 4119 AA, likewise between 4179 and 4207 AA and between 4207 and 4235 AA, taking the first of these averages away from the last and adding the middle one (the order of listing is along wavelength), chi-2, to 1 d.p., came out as 15.6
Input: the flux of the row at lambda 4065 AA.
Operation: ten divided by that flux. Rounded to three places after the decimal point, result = 0.694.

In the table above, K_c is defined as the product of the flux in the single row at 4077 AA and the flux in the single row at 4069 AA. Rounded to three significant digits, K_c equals 244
